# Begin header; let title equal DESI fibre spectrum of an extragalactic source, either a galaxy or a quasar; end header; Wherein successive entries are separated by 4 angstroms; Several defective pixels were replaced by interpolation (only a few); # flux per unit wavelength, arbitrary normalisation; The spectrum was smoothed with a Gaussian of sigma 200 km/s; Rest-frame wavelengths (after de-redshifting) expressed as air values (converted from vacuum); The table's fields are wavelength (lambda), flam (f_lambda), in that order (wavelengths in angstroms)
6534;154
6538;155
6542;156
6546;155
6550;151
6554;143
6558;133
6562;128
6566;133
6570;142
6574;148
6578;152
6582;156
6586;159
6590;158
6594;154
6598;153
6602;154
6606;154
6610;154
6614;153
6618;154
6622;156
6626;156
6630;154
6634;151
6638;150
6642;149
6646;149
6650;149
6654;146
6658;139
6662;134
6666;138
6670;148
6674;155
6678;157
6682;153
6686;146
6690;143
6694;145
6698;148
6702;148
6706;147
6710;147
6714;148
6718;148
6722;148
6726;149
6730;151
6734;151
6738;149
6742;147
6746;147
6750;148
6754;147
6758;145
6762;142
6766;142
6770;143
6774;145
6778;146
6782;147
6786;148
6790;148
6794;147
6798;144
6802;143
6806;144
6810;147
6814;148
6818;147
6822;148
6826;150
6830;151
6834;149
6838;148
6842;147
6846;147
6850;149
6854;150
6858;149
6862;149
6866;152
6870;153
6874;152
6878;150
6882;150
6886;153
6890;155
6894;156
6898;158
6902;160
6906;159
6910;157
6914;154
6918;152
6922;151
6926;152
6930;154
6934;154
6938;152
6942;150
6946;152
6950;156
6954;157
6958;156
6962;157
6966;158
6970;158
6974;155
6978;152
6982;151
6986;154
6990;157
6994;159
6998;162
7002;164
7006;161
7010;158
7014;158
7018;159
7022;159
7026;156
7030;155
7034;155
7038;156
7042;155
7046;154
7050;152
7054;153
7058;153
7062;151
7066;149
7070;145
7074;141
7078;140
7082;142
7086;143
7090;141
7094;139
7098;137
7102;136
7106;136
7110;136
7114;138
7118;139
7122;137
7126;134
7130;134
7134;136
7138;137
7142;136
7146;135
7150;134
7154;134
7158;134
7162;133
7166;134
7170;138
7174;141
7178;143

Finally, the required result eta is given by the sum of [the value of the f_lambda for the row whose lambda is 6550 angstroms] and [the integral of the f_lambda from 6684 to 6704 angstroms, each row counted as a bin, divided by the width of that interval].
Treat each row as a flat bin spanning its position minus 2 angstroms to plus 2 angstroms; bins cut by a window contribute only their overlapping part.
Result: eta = 297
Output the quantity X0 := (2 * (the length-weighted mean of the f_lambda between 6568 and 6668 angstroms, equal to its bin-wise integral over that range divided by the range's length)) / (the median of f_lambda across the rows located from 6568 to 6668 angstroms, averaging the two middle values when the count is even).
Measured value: 1.97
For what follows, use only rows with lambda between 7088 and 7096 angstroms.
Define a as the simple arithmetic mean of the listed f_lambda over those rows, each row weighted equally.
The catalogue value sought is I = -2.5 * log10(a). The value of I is -5.37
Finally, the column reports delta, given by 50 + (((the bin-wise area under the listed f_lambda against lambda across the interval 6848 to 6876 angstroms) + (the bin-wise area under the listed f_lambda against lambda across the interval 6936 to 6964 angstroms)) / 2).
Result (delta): 4318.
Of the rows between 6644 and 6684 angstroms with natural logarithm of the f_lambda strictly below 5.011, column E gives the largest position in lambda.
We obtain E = 6670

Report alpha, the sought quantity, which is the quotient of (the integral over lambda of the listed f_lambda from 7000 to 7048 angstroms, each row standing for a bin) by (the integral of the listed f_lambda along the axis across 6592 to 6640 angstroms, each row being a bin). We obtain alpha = 1.03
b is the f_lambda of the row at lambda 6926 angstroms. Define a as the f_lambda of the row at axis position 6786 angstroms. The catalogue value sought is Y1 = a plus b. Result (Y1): 300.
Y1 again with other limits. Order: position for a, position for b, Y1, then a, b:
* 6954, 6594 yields 311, 157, 154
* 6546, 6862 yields 304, 155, 149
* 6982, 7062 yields 302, 151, 151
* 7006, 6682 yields 314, 161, 153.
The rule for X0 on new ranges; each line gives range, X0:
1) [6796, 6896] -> 2.00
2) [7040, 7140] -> 2.03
